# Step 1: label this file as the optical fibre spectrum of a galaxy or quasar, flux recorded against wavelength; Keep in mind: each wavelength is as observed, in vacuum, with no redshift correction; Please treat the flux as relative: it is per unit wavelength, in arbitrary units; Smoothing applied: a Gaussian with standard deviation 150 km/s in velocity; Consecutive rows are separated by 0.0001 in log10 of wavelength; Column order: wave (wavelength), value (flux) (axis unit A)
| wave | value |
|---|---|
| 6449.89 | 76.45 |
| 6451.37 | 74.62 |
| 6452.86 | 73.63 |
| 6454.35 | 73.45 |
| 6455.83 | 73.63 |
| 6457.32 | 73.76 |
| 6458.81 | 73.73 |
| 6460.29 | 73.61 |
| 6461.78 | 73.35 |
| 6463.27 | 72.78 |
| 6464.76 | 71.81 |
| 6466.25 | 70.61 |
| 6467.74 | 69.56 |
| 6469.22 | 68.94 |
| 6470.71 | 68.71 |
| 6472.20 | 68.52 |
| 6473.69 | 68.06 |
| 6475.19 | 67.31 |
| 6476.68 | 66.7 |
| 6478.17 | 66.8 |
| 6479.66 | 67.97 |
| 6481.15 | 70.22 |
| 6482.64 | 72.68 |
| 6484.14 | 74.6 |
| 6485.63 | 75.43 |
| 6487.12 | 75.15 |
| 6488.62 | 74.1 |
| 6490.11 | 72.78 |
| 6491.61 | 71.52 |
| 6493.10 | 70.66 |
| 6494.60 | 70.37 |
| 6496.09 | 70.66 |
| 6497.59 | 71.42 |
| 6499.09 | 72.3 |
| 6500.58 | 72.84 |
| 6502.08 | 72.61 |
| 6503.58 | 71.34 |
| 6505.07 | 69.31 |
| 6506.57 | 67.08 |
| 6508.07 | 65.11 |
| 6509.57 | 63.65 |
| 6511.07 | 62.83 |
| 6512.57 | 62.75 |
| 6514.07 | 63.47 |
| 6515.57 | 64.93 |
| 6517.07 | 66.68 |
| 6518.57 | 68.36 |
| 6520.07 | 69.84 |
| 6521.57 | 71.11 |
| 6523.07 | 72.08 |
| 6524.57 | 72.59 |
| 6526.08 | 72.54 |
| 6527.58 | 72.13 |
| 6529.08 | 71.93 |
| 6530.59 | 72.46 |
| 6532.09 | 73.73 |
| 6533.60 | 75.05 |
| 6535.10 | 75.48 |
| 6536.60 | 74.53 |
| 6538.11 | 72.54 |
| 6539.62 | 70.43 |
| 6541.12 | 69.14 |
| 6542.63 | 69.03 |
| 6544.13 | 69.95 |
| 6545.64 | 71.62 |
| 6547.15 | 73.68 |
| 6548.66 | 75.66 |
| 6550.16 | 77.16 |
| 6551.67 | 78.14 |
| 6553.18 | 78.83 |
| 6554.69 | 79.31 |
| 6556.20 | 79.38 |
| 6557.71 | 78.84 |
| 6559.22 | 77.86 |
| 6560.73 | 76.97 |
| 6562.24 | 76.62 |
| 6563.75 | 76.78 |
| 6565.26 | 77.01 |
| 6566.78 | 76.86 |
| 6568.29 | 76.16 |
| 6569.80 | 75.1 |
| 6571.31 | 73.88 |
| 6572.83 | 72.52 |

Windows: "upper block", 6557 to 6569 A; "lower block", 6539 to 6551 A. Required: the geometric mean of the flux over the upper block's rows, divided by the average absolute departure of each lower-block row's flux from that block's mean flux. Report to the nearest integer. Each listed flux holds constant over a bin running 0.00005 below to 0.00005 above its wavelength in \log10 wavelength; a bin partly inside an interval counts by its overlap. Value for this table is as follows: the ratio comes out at 30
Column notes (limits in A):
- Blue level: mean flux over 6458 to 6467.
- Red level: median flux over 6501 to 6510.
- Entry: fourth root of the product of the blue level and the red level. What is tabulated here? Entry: 8.39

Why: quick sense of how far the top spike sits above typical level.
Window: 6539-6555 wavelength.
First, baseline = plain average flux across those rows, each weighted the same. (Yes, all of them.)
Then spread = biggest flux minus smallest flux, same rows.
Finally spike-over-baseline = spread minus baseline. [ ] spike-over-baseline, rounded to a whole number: -64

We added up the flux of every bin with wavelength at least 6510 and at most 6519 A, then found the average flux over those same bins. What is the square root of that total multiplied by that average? 159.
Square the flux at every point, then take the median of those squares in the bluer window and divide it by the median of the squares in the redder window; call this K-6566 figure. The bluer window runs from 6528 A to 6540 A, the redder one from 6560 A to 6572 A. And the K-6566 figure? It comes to 0.91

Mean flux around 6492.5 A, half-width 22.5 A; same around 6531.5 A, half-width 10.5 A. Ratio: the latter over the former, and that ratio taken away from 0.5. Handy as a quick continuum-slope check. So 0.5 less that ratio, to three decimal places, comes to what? -0.543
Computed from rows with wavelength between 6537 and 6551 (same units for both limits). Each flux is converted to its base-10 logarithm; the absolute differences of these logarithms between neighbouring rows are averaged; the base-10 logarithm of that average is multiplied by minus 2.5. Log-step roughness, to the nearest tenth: 5.1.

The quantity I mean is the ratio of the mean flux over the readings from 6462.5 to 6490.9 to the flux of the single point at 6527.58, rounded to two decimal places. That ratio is 0.98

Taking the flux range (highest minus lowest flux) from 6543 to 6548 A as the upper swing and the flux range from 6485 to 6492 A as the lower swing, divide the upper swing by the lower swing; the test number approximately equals 1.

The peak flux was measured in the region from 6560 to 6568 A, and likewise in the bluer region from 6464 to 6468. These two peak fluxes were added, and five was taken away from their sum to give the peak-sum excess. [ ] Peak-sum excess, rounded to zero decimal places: 144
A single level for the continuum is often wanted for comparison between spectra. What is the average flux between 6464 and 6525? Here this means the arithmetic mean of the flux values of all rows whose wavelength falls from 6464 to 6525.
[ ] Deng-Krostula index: 70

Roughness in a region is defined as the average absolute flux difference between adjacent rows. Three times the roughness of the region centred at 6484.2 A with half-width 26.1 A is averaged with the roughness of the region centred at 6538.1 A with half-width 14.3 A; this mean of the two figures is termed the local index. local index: 1.98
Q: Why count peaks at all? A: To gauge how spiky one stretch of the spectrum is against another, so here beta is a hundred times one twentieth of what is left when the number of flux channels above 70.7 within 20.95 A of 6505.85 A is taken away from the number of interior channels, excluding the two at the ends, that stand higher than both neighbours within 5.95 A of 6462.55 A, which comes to -70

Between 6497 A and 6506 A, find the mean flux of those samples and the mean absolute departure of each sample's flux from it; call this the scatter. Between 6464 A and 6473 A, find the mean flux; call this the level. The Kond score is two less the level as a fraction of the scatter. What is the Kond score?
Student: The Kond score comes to -72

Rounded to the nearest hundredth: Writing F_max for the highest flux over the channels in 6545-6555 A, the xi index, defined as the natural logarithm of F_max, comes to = 4.37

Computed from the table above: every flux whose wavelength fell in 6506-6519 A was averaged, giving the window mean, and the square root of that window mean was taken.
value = 8.1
